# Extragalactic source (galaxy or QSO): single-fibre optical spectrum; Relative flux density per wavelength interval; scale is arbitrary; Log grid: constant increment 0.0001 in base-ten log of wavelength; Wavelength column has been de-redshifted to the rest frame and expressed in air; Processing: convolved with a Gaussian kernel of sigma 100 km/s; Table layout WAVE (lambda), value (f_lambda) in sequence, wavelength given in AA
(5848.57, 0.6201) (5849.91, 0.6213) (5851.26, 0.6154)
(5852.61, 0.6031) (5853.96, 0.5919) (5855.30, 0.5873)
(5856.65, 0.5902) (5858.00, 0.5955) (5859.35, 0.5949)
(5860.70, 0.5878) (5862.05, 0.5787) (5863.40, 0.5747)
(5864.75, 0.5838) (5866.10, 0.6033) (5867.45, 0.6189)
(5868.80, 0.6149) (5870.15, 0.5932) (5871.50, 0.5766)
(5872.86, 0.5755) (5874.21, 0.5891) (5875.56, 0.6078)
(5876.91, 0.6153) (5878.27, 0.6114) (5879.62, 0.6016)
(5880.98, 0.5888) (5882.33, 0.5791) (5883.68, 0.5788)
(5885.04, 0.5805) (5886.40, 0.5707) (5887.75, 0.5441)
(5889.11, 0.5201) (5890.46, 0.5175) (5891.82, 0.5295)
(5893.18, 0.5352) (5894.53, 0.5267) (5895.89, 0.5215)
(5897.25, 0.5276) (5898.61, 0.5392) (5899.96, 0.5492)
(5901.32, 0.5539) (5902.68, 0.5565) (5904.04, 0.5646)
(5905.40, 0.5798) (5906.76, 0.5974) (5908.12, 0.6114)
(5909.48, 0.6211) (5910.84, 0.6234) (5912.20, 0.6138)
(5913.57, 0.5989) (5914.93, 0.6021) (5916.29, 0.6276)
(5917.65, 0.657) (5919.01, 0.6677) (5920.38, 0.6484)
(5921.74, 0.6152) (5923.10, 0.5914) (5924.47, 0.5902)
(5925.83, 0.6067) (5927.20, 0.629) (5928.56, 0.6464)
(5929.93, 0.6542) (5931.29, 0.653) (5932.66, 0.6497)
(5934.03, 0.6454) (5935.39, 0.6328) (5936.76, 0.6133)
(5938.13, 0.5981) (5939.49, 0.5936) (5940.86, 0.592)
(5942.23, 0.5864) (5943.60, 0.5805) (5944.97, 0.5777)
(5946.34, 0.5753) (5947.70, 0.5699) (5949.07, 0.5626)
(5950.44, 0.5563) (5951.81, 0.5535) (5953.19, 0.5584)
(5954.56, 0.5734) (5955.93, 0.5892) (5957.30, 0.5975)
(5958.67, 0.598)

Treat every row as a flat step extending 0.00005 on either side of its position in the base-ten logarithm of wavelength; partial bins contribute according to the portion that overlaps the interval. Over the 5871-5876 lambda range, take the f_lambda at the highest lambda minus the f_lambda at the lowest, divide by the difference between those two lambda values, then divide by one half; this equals 0.015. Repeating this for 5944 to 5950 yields -0.007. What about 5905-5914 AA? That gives 0.005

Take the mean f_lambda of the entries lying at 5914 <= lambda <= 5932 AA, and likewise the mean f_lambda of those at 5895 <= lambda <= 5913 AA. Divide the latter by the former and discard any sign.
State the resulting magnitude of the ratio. 0.91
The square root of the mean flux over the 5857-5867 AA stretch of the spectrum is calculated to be 0.767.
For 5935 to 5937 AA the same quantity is 0.789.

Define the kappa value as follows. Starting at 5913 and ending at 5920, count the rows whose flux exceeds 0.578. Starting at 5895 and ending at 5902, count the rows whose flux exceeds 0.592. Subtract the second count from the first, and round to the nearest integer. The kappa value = 5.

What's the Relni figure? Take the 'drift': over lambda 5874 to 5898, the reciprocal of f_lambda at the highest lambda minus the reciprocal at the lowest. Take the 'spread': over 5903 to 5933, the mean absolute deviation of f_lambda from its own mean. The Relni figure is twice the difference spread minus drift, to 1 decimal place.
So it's -0.3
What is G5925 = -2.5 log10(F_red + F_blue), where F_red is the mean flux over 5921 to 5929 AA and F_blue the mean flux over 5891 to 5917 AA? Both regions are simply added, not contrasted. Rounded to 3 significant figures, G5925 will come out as -0.185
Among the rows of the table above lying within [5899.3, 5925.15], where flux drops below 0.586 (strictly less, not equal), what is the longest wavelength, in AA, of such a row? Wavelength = 5905.40 AA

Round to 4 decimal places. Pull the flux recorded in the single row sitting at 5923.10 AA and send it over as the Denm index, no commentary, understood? 0.5914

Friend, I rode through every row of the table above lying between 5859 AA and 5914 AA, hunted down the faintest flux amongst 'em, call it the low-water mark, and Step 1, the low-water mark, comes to 0.5175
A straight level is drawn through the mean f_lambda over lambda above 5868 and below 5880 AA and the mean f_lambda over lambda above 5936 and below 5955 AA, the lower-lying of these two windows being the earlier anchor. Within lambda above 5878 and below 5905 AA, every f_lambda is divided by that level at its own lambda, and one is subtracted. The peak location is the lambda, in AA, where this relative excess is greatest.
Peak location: 5878.27 AA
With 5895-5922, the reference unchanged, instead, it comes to 5919.01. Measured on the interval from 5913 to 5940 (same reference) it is 5919.01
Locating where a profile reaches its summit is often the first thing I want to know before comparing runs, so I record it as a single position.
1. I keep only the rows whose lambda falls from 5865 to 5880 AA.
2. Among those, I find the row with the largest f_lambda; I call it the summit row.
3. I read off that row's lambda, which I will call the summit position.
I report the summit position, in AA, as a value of 5867.45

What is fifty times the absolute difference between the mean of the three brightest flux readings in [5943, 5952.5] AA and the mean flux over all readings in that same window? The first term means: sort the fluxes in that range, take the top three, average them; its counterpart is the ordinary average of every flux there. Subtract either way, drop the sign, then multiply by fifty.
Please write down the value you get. 0.49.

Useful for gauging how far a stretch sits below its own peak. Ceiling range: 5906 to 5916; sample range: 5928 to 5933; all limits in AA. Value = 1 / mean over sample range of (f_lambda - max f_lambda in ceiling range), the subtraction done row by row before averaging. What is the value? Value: 36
